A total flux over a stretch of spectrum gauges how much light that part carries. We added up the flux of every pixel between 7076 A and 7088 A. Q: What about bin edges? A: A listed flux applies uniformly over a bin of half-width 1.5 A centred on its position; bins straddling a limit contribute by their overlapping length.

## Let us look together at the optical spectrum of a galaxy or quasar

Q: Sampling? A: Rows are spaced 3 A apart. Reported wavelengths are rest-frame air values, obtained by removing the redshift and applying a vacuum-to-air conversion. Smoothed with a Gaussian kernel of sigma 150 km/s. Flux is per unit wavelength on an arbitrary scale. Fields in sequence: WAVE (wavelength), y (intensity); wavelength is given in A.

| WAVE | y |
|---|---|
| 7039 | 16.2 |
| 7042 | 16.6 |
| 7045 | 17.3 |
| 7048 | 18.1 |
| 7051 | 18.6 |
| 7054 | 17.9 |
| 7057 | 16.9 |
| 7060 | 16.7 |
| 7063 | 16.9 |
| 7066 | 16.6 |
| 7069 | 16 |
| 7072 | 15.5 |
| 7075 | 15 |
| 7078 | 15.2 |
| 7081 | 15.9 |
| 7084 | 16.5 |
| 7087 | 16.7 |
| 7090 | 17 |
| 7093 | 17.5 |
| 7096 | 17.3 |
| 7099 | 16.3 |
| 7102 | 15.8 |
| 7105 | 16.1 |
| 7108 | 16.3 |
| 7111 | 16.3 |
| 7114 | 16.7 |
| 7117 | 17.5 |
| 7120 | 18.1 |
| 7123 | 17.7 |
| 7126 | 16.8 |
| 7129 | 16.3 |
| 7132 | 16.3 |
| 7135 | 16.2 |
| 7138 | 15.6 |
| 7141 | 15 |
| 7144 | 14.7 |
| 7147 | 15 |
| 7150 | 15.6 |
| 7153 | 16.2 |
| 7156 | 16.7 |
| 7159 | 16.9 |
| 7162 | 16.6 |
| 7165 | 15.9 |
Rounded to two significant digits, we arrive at 64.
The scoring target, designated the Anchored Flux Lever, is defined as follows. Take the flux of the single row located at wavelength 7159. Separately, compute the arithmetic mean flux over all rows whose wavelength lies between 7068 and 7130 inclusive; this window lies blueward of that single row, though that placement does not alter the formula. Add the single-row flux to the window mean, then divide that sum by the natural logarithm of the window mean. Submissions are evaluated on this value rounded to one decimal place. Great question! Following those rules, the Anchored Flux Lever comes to 11.9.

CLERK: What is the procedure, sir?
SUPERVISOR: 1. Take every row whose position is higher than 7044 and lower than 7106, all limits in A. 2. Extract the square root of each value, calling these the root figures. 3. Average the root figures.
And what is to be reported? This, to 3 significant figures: 4.08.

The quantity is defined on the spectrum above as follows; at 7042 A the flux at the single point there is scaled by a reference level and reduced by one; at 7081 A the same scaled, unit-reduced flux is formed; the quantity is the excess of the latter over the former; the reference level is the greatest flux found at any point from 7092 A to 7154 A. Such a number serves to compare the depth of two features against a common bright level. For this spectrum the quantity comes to -0.039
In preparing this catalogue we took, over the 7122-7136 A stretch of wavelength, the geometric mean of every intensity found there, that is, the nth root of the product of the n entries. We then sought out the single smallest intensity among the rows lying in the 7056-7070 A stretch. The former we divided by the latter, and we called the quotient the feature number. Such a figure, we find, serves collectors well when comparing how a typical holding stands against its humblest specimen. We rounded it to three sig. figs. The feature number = 1.04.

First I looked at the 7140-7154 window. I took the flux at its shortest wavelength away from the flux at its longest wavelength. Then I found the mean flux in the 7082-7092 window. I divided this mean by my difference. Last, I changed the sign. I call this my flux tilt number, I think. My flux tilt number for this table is -14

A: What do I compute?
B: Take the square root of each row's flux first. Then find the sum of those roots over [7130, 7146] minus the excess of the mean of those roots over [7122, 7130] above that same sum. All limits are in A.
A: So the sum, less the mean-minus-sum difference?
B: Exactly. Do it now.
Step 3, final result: 35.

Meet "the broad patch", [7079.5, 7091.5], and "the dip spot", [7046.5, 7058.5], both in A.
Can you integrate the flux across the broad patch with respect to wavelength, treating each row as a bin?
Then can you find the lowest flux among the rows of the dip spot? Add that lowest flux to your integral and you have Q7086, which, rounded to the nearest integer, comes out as 215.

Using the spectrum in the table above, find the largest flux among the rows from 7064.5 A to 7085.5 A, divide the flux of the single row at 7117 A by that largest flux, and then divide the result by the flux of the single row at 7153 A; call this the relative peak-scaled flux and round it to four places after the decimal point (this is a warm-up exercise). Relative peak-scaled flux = 0.0651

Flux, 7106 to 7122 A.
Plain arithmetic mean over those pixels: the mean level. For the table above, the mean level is 17.0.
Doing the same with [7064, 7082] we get 15.7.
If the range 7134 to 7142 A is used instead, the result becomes 15.6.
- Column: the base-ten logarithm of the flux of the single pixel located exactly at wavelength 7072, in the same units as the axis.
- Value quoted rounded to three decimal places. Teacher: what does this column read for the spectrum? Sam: 1.190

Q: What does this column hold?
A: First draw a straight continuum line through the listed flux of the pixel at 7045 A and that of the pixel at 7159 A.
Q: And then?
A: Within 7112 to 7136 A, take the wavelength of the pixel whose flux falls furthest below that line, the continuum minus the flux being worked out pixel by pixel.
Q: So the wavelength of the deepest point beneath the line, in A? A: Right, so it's 7135 A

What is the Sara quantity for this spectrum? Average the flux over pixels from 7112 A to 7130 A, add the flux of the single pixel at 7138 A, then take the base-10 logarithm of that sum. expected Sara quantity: 1.52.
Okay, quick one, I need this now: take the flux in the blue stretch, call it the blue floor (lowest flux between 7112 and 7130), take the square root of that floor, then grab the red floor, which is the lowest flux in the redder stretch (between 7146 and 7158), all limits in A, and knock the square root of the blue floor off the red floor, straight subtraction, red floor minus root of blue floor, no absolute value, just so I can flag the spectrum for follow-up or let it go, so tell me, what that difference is 11.0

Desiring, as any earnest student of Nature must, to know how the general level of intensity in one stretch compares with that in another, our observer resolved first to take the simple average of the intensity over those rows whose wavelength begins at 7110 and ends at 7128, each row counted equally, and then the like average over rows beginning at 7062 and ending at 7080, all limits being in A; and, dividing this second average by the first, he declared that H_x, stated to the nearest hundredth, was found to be 0.92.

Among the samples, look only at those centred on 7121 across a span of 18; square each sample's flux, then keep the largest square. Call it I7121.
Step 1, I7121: 328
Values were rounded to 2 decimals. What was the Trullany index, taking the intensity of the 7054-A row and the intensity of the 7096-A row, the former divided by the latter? 1.03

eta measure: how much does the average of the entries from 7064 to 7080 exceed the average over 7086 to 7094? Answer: -1.4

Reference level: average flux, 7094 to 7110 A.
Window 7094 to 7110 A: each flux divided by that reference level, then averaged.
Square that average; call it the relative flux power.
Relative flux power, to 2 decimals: 1.00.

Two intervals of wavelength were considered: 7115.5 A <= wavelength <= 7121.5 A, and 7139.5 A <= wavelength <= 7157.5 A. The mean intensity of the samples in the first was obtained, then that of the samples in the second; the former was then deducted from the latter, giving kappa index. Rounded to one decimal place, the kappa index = -2.3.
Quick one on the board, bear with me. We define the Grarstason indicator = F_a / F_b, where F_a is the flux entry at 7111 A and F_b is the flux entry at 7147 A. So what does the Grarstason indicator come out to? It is 1.09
